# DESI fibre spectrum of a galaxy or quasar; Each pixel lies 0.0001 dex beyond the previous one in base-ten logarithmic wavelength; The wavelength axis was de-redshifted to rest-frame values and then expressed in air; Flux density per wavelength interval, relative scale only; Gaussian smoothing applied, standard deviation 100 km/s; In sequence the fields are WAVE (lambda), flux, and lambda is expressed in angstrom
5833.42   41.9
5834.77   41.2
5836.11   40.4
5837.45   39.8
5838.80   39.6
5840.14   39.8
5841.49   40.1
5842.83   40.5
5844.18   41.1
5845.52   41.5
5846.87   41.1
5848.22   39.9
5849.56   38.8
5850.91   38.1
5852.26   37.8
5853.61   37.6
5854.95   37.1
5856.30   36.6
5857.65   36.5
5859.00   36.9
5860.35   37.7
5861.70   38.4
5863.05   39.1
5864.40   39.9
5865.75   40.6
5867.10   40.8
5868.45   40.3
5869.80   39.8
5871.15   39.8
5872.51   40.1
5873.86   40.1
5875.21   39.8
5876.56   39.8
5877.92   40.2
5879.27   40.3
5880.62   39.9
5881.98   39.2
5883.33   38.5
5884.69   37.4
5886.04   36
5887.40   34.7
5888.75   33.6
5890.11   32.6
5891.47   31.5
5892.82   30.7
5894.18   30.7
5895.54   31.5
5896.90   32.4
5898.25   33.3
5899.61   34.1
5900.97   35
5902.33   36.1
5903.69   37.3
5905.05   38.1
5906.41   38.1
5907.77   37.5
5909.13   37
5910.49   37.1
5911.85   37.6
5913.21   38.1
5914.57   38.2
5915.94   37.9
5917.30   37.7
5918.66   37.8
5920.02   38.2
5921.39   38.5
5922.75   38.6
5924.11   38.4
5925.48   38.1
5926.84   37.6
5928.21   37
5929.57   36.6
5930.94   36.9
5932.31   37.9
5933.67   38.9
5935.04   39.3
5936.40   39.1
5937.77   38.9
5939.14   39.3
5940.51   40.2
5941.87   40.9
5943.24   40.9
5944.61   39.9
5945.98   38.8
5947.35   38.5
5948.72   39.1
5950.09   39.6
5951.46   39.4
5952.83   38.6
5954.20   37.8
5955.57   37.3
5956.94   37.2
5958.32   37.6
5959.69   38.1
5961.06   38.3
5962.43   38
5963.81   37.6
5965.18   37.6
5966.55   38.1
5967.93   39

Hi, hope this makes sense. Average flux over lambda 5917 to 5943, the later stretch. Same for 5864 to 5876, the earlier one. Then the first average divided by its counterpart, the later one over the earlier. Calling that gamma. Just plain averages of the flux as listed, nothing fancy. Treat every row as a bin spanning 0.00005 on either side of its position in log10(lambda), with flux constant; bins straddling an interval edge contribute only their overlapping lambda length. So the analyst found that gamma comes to 0.96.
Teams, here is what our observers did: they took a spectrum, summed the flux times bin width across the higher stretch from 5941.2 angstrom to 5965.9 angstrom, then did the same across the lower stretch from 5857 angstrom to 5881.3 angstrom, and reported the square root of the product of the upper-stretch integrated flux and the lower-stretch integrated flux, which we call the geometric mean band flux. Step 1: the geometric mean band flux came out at 956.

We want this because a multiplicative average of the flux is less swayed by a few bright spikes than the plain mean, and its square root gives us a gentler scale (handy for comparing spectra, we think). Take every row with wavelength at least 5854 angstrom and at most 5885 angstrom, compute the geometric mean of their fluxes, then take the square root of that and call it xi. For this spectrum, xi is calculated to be 6.25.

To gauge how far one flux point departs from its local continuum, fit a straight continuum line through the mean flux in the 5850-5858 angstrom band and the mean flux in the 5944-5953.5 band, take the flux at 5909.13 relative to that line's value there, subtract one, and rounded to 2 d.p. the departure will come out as -0.04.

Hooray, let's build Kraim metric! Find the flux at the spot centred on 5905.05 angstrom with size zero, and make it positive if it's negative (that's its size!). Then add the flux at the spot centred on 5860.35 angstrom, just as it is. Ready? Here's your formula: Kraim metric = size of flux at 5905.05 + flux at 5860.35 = 75.8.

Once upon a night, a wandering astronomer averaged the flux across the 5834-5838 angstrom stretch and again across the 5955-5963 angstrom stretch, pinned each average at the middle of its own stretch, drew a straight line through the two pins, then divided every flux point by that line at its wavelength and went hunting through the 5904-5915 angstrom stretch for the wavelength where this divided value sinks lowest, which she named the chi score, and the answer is 5909.13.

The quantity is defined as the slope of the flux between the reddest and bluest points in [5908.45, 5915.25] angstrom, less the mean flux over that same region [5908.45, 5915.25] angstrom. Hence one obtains -37.4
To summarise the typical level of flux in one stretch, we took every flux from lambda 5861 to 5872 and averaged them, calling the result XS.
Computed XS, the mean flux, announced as 39.8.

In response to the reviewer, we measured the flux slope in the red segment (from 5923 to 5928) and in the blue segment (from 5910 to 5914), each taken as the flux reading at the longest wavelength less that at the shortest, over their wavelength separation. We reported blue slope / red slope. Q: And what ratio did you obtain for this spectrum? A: -1.3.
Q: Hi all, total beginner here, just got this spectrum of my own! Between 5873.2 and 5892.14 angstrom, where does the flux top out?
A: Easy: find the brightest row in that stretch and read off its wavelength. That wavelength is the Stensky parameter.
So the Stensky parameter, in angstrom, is 5879.27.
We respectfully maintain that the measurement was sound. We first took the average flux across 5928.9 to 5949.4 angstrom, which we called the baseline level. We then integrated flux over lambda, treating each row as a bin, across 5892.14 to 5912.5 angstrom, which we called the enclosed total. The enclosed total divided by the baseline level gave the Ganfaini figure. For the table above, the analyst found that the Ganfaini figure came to 18.3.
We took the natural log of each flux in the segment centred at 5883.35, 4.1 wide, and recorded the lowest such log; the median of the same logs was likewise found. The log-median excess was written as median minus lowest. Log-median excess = 0.029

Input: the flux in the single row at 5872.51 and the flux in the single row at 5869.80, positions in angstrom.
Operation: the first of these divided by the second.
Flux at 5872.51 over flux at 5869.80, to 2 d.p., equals 1.01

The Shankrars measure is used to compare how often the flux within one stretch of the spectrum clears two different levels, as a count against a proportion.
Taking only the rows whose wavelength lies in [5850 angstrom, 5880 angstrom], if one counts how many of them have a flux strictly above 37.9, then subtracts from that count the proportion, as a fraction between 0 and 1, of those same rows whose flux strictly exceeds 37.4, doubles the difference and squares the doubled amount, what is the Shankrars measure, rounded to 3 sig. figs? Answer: 804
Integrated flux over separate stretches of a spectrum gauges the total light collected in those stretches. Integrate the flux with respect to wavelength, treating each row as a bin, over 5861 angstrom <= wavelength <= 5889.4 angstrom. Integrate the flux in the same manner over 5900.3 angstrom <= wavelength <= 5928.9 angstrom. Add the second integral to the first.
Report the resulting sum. 2183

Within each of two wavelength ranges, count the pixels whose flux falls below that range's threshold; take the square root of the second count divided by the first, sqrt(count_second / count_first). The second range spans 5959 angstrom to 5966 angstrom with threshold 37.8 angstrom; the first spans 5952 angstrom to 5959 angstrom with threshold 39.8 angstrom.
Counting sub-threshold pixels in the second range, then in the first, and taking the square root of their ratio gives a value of 0.63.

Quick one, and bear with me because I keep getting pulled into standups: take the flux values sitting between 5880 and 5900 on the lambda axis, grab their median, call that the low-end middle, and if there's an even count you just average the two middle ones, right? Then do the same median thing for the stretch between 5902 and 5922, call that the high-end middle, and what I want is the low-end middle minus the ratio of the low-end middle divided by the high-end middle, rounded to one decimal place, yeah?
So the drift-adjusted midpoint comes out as 32.7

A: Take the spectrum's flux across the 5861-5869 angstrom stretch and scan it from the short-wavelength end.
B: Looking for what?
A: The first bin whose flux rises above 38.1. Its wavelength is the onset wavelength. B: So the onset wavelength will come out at 5861.70 angstrom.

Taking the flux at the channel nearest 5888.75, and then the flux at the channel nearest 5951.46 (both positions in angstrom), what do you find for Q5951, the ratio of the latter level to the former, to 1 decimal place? 1.2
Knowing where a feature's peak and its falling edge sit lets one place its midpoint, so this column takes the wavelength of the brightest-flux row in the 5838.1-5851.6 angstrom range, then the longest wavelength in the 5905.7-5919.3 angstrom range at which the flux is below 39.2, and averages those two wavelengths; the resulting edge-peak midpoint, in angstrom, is 5882.1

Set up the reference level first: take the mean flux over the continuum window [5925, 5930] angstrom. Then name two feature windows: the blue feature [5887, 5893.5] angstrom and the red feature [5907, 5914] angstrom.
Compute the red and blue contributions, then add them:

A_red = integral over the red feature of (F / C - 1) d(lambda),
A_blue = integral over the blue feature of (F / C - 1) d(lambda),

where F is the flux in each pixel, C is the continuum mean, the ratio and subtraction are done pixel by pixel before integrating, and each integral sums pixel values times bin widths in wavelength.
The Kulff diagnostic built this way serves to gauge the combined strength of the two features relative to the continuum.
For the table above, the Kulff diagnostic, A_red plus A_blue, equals -0.8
